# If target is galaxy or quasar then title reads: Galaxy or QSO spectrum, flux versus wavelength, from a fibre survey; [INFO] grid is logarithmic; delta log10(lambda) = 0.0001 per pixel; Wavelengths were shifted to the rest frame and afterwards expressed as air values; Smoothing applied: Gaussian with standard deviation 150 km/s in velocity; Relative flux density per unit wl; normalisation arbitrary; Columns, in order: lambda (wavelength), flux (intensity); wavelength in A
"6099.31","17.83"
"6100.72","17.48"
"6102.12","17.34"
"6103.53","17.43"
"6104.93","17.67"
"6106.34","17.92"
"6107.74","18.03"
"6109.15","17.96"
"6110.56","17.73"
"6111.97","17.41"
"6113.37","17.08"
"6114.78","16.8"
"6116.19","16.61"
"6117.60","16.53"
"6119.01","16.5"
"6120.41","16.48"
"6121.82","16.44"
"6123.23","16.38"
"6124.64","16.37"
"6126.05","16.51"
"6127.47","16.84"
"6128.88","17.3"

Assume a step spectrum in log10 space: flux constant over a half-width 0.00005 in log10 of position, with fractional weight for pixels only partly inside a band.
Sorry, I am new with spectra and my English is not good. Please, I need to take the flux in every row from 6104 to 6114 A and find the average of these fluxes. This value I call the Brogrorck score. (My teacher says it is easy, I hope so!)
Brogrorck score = 17.7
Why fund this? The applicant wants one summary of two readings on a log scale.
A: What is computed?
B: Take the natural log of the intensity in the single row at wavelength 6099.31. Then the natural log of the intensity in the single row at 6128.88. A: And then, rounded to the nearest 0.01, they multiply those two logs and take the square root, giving 2.87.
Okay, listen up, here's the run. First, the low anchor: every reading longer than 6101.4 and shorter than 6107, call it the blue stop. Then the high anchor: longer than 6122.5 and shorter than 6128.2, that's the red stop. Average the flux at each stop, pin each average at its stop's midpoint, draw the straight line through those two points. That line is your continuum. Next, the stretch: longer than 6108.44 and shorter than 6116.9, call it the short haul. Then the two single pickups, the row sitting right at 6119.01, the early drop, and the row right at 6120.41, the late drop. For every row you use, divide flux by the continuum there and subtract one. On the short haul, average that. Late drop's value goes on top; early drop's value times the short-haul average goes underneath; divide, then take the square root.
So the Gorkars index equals 12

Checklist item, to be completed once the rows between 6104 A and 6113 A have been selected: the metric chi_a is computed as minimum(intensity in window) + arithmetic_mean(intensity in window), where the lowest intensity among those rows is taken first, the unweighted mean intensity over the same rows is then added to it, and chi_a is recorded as 35.2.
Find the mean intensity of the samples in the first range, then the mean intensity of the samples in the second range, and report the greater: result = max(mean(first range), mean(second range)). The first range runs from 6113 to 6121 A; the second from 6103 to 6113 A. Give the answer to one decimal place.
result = 17.7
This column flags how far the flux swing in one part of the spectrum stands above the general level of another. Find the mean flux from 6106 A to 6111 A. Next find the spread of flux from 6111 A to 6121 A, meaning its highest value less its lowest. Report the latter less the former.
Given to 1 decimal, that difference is -17.0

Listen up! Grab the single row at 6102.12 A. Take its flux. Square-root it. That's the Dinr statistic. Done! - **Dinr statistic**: 4.16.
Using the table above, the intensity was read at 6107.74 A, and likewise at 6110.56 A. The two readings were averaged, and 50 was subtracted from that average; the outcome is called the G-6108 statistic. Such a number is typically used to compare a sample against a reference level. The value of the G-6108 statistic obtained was -32.1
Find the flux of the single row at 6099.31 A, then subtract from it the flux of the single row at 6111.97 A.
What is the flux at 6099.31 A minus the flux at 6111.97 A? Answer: 0.4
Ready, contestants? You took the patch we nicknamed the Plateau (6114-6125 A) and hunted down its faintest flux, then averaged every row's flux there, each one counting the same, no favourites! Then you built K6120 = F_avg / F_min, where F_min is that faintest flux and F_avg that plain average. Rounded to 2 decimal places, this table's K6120 1.01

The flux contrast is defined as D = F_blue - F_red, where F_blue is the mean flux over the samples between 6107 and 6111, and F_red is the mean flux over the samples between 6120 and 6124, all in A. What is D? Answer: 1.5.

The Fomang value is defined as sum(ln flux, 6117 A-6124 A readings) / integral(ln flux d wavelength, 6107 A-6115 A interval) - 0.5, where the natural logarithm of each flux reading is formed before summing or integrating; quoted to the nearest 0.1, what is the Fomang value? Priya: 0.1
